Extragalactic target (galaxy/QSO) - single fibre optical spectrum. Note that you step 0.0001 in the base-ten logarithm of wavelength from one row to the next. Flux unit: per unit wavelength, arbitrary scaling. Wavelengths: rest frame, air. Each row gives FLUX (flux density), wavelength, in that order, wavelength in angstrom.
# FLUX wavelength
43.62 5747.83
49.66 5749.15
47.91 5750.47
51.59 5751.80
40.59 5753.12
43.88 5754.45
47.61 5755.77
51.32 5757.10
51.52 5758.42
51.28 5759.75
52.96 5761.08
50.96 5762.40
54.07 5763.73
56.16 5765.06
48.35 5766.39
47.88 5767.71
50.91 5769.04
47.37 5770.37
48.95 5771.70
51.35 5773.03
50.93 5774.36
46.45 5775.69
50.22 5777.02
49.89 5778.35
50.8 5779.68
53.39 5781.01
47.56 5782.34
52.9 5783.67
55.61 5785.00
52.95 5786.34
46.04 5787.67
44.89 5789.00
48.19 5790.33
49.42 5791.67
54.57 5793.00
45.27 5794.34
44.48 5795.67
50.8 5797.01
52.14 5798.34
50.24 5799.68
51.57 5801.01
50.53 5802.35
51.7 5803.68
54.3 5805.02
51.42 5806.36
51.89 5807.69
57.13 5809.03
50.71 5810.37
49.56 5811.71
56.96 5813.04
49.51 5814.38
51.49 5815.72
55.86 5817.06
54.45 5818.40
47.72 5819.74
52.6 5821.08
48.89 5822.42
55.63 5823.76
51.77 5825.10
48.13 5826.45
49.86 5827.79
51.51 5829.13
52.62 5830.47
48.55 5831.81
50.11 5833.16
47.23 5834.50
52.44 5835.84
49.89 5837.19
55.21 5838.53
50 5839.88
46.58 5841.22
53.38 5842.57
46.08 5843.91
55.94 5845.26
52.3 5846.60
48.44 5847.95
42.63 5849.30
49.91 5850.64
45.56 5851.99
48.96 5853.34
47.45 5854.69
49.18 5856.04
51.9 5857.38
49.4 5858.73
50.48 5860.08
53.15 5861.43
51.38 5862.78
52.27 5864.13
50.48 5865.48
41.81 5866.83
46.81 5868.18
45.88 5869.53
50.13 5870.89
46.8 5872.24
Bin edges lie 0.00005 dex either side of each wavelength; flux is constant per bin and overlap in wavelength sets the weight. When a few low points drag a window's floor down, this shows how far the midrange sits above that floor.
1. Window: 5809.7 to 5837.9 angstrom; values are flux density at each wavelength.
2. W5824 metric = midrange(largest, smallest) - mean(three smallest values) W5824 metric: 4.4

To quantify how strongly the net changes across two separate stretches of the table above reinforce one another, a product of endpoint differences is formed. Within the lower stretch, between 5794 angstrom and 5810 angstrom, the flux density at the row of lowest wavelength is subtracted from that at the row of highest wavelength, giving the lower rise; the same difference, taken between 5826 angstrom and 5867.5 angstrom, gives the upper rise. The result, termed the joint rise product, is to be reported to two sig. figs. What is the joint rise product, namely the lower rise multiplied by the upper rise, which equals -75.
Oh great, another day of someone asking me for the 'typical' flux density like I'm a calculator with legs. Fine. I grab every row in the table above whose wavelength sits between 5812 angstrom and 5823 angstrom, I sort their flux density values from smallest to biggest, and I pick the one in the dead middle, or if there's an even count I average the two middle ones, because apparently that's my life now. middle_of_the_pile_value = 52.0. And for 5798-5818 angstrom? 51.6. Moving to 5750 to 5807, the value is 50.8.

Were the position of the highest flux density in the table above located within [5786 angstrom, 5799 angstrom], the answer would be 5793.00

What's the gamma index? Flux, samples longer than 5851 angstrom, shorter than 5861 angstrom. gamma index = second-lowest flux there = 47.45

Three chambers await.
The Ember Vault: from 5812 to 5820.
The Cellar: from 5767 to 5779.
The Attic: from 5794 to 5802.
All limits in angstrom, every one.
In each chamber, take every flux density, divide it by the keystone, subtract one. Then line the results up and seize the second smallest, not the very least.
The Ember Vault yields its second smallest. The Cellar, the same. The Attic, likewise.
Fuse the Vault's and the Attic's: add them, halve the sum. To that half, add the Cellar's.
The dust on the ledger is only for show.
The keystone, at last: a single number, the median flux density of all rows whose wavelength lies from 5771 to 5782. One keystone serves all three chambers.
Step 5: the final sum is -0.12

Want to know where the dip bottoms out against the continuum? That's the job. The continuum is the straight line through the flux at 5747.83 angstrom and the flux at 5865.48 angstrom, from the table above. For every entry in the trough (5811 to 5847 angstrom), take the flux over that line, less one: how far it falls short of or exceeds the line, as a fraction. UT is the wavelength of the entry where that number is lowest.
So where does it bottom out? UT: 5843.91 angstrom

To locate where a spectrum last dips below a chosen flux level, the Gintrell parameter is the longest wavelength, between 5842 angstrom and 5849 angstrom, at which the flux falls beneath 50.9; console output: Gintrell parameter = 5847.95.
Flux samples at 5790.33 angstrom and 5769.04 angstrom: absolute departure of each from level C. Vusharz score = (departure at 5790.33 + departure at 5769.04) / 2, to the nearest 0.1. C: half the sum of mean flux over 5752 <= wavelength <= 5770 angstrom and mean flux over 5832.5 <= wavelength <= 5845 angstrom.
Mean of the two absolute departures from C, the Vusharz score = 1.4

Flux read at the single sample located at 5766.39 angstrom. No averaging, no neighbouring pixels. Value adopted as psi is 48.35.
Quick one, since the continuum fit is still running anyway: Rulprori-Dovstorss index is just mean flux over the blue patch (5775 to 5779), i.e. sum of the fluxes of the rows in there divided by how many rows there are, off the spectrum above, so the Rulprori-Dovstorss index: 49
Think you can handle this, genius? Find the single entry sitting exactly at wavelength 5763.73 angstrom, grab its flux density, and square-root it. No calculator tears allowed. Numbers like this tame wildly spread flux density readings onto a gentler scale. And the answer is 7.4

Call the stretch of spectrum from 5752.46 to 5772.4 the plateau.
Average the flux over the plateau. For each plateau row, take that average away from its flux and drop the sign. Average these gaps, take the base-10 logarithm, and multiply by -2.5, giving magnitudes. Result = -1.19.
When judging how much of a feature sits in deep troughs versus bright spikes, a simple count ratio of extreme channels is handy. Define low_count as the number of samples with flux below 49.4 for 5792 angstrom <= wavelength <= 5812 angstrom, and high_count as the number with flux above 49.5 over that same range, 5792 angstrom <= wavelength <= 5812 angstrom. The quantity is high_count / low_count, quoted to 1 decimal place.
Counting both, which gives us 6.5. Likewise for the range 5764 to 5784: 1.5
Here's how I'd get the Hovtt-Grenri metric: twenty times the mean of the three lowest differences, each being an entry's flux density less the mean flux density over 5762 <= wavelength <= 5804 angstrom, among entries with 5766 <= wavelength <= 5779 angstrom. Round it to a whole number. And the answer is -59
